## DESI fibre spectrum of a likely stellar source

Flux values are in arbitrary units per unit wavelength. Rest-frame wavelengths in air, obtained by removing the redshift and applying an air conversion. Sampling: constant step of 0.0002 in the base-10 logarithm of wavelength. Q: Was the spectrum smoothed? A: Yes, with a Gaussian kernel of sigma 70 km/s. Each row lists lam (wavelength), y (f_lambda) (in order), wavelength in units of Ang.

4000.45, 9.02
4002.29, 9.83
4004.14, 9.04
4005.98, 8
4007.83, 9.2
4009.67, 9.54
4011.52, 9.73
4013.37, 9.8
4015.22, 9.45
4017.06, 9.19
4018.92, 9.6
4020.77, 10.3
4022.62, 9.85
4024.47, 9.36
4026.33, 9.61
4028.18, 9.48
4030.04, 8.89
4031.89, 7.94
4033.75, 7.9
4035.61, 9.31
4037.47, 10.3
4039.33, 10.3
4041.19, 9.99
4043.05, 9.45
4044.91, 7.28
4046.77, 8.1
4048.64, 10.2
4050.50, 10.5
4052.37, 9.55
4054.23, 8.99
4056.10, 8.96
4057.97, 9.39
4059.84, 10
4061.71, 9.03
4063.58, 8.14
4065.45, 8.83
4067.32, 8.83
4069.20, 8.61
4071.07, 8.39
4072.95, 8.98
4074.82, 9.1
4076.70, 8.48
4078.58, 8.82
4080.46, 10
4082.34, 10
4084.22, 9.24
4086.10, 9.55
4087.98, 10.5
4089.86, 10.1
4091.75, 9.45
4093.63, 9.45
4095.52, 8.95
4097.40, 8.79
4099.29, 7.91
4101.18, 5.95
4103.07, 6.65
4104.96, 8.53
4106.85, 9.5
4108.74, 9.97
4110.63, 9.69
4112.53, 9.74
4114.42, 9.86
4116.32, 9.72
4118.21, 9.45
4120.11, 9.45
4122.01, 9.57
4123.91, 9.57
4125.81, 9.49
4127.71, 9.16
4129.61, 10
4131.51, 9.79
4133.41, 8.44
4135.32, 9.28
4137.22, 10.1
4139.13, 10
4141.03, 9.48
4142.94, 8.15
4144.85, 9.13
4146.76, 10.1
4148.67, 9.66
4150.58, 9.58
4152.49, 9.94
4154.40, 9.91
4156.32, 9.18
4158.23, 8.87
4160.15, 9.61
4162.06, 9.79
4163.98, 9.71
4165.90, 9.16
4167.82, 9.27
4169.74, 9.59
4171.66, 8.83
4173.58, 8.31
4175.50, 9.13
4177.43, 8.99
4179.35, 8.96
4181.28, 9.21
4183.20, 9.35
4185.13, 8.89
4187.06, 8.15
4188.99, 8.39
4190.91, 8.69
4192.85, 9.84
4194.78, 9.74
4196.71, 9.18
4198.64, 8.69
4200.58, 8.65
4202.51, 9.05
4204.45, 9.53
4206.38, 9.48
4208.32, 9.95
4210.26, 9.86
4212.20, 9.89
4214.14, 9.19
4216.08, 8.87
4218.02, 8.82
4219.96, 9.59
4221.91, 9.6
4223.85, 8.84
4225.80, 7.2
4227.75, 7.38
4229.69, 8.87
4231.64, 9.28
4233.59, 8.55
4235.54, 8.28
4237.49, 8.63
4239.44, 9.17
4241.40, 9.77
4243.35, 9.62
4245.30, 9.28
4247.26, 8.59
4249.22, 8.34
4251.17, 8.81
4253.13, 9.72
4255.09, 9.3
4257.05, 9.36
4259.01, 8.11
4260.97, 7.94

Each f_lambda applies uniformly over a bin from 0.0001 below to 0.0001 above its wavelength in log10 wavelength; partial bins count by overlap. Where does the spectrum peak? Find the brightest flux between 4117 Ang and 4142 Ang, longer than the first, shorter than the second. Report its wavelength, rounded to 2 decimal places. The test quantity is 4137.22 Ang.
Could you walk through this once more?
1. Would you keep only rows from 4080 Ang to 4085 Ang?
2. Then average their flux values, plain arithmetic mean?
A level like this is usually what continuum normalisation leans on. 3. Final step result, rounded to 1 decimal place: 9.7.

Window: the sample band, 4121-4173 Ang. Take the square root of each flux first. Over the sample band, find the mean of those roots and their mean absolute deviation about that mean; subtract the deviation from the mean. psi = 3.01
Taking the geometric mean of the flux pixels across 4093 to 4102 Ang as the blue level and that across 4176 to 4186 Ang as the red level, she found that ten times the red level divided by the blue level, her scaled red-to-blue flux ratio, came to 11.2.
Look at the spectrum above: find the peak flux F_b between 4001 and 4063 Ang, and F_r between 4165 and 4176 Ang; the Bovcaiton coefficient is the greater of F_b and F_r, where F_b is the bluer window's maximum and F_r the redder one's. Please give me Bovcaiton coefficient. 10.5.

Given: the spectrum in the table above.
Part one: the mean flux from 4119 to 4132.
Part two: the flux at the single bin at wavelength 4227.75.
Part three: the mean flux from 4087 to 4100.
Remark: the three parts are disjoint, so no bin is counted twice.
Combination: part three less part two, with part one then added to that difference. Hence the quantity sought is 11.5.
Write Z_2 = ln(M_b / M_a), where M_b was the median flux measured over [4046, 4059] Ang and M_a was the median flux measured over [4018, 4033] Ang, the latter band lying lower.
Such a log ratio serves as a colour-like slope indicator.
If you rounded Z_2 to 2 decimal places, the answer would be -0.02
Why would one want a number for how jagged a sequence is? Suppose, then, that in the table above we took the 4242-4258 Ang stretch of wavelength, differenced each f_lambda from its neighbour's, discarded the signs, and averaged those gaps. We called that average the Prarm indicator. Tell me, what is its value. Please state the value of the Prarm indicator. 0.45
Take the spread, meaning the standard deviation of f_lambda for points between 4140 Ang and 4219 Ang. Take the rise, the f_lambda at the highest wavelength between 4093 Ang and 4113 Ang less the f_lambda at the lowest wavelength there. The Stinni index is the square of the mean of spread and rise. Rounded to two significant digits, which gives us 0.16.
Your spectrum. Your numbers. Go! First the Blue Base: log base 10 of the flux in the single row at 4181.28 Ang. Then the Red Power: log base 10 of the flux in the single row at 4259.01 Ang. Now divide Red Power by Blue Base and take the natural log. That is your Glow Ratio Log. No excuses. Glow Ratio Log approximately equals -0.06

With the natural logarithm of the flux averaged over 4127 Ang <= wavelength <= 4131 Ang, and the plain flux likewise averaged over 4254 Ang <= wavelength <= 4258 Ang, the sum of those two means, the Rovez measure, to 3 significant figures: 11.6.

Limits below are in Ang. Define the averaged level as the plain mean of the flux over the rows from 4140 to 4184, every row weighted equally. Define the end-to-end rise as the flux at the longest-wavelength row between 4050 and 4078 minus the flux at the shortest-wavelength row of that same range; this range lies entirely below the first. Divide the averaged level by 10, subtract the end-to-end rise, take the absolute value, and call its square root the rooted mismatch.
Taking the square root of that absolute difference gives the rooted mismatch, 1.72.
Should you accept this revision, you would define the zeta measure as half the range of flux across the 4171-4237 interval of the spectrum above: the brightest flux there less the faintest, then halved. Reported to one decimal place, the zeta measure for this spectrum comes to 1.4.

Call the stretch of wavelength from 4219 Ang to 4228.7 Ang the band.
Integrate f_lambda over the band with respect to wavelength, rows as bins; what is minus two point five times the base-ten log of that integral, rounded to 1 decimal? -4.8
